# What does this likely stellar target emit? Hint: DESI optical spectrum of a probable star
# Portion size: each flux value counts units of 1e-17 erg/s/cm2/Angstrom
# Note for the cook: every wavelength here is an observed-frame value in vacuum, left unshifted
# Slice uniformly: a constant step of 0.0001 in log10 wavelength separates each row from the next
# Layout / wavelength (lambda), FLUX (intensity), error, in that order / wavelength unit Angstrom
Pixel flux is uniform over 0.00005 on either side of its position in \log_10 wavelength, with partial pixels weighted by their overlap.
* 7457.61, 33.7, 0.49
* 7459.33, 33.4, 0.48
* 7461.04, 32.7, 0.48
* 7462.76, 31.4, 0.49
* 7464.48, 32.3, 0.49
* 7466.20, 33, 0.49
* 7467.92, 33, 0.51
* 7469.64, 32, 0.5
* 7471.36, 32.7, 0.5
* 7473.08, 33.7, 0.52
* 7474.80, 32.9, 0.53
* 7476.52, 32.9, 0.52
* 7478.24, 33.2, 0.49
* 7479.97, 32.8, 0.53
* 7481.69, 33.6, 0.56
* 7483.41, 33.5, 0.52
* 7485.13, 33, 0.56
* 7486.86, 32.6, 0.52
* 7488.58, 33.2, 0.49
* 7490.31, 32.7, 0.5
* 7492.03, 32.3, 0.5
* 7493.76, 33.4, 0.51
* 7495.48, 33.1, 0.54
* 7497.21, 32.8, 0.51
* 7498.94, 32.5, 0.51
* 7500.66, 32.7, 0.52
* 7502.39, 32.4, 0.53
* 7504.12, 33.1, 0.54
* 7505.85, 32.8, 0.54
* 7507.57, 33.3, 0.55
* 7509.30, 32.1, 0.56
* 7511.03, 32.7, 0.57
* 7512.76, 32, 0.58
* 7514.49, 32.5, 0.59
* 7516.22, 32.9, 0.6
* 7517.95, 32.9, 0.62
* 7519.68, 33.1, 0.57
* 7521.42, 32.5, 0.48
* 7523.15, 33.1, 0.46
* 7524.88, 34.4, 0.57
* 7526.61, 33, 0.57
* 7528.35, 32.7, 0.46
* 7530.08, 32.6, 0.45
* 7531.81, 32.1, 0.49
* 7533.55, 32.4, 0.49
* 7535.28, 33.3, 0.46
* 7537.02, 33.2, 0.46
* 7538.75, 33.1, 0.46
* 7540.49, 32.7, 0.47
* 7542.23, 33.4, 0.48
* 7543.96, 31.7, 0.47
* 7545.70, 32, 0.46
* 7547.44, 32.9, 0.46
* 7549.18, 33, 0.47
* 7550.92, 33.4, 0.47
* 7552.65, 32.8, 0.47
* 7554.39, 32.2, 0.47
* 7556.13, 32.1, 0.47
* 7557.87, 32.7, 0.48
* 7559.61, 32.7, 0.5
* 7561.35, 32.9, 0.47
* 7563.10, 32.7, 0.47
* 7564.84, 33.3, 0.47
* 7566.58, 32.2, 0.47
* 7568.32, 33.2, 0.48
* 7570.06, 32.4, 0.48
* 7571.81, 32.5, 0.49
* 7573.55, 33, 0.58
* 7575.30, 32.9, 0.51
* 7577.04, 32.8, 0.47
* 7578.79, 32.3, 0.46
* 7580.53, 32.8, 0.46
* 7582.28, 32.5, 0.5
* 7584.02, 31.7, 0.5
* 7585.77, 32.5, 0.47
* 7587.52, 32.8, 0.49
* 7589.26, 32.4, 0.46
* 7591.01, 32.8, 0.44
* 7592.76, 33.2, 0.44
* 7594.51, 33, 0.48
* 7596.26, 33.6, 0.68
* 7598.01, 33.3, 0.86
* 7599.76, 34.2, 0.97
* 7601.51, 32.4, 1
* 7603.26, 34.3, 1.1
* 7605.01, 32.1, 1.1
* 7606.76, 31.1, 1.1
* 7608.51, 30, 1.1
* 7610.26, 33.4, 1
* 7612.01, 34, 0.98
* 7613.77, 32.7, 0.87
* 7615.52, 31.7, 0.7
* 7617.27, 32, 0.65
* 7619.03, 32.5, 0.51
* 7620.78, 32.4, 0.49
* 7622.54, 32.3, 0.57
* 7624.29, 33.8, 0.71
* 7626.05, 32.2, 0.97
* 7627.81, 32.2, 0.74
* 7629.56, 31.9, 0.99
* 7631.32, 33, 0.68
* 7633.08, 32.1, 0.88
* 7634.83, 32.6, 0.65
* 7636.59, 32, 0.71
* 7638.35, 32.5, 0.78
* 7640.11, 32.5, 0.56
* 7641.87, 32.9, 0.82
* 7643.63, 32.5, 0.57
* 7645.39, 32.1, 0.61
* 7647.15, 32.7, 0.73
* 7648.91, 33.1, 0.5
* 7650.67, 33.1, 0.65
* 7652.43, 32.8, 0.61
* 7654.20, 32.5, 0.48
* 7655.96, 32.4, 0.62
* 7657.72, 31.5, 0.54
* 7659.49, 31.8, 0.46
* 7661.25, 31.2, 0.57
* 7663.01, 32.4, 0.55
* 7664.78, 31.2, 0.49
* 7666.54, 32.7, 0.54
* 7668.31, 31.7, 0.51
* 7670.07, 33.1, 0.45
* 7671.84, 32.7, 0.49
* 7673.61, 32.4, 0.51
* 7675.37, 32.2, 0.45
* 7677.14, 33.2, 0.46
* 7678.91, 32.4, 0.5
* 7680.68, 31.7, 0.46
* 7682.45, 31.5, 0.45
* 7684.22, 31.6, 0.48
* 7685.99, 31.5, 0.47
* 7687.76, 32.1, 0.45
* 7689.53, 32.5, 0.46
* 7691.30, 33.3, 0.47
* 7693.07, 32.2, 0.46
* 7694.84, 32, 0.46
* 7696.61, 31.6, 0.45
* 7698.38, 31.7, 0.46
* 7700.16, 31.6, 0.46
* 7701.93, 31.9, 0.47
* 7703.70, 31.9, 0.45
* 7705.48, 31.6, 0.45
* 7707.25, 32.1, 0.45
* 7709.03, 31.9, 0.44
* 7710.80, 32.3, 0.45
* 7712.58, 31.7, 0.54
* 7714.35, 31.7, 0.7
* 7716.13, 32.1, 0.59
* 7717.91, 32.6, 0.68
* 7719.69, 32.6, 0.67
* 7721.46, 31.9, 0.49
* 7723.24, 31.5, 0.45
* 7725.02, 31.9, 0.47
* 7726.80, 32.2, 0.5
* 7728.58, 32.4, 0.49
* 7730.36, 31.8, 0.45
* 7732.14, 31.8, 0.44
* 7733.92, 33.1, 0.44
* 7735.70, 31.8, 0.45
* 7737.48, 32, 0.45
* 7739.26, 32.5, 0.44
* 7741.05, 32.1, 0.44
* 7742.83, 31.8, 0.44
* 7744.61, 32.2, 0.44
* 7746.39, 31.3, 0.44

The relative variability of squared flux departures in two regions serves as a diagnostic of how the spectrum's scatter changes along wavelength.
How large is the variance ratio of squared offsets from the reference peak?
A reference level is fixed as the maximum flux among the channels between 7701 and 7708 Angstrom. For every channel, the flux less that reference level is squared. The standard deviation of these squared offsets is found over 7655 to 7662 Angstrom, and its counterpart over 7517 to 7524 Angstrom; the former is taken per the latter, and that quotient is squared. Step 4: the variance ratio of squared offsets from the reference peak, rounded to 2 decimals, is 0.73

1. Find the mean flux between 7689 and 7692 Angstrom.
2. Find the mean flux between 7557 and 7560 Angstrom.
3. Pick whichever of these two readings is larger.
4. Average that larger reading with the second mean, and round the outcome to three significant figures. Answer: 32.8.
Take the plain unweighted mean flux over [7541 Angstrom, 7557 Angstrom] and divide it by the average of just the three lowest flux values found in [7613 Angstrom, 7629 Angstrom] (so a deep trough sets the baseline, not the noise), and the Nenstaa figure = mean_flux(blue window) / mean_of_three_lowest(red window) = 1.02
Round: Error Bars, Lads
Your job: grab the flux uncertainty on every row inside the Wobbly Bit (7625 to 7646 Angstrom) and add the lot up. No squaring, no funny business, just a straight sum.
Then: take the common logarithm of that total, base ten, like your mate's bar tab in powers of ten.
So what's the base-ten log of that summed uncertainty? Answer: 0.95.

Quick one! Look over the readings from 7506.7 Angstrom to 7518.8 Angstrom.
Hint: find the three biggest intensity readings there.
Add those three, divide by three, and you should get 33.0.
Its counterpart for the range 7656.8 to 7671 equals 32.7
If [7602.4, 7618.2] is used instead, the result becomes 33.9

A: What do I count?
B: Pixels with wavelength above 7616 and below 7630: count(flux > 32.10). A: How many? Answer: 6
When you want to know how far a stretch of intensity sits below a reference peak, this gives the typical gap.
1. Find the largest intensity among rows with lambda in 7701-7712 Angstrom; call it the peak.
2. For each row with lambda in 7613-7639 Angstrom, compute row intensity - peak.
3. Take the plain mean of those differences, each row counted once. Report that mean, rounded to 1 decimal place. 0.1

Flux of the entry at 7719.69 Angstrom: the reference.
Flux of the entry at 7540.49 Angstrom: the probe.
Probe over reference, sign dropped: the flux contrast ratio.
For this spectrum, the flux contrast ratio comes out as 1.00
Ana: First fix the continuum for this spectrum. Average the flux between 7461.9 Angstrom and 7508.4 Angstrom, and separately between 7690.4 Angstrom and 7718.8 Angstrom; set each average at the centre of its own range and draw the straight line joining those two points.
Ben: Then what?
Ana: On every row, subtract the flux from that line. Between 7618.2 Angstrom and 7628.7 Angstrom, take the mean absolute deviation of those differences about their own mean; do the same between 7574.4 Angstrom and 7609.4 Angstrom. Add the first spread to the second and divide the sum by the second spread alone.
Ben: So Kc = 1.6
